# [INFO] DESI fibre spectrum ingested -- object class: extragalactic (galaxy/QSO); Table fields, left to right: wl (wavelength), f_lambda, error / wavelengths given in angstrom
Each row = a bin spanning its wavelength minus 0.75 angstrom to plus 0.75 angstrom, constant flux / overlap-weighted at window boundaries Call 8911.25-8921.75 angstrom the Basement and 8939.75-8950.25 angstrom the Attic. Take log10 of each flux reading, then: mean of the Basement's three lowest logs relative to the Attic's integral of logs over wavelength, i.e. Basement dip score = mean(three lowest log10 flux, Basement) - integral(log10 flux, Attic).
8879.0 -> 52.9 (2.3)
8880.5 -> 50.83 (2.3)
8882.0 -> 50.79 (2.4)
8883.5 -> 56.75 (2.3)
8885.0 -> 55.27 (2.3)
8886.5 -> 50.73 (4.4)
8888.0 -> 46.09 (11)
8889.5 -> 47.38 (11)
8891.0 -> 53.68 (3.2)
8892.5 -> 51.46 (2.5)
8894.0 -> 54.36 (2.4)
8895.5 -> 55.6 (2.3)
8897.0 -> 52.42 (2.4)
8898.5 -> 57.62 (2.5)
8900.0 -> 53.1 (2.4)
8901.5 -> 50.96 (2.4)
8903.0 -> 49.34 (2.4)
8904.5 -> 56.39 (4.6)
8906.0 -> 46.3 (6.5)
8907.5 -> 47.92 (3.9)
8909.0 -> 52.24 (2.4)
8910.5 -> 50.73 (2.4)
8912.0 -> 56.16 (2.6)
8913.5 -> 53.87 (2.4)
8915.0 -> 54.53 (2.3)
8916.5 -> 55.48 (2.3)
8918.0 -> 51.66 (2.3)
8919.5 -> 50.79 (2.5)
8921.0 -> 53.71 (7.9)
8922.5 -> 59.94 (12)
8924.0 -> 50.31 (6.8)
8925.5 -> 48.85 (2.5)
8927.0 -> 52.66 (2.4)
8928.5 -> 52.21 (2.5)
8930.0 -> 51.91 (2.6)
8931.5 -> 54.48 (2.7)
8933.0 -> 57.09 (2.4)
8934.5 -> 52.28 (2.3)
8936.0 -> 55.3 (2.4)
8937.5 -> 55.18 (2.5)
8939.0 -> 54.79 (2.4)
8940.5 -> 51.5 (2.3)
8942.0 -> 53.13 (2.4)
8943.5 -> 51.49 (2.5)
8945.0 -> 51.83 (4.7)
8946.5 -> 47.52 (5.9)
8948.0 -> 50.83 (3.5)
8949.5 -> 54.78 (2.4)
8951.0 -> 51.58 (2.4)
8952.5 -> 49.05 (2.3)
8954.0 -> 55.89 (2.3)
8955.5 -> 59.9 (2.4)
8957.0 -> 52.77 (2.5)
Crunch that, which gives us -16.3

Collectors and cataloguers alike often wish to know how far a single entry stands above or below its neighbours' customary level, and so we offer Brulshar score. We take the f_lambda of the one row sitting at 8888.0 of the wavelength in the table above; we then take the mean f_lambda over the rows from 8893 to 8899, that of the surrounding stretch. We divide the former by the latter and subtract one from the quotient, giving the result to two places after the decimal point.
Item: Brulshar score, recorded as -0.16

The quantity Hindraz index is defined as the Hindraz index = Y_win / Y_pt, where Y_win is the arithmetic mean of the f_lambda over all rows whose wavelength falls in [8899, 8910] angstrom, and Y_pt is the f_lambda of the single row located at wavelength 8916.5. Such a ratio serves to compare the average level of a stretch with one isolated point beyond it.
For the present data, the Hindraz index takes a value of 0.92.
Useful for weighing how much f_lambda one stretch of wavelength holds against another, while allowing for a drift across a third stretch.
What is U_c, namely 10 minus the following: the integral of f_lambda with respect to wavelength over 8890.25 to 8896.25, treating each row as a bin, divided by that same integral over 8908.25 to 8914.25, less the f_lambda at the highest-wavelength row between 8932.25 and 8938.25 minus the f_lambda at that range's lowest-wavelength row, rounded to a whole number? 7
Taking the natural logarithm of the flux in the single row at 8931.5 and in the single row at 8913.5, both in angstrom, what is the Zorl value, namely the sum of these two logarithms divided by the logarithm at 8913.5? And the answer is 2.00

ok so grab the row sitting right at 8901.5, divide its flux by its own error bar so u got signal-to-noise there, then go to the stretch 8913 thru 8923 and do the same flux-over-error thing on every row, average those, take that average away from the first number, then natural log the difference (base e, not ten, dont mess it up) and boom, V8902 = 1.2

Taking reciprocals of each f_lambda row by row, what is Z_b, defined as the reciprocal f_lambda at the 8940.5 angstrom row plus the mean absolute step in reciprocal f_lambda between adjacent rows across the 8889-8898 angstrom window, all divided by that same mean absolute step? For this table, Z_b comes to 17.7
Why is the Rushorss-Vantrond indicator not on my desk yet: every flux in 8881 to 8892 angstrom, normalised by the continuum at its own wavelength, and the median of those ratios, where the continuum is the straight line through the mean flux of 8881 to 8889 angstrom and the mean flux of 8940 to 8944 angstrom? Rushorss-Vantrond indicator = 0.98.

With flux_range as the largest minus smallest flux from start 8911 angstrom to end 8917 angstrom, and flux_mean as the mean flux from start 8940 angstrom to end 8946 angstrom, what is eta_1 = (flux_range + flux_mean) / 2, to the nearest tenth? 27.1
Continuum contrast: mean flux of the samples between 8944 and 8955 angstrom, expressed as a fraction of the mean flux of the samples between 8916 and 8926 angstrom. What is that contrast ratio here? 0.98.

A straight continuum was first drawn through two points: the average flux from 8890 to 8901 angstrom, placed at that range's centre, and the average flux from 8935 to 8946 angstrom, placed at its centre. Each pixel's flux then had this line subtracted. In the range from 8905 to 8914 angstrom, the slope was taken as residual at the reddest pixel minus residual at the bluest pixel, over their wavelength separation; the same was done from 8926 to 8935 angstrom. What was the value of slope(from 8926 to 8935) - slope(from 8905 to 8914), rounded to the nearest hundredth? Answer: -1.06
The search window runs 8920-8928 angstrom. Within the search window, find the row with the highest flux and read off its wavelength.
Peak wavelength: 8922.5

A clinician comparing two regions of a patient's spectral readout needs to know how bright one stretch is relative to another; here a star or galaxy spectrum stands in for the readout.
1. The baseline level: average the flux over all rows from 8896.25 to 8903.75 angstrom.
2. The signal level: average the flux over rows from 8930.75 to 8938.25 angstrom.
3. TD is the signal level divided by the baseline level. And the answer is 1.04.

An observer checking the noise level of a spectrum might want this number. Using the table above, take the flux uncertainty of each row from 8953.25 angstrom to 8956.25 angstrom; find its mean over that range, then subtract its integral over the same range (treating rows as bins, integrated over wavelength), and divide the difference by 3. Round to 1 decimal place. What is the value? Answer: -1.6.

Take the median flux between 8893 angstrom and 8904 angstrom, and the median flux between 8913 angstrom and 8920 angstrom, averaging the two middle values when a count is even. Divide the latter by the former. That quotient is 1.01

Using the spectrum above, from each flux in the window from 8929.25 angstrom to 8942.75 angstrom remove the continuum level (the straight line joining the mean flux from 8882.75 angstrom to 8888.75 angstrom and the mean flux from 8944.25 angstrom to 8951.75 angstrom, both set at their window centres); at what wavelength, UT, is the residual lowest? 8940.5 angstrom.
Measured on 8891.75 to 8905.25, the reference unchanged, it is 8903.0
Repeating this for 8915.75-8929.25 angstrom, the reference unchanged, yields 8925.5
